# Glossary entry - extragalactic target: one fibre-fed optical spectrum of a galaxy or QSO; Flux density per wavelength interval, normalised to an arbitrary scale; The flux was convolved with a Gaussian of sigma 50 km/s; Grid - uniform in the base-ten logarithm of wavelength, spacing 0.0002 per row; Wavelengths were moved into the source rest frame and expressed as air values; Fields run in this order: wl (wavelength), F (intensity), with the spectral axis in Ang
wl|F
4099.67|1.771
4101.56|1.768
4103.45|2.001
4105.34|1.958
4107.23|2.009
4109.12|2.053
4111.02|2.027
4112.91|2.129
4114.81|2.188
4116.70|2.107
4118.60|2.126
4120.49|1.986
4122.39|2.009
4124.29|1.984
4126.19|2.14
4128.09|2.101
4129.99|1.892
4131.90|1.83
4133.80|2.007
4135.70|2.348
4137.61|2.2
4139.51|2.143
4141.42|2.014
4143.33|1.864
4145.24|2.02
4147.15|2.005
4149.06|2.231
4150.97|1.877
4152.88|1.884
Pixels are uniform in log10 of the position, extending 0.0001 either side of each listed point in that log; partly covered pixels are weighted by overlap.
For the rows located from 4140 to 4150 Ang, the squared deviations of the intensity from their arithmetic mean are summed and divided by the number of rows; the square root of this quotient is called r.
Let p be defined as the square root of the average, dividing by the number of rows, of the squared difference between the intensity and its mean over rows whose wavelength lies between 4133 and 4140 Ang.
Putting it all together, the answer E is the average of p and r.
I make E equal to 0.120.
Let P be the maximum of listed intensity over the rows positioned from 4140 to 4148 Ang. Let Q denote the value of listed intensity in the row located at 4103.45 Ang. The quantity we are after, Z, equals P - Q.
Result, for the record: 0.02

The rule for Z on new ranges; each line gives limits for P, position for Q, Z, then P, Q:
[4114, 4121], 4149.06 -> -0.04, 2.188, 2.231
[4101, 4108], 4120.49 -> 0.02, 2.009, 1.986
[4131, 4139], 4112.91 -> 0.22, 2.348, 2.129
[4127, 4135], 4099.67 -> 0.33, 2.101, 1.771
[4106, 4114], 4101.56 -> 0.36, 2.129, 1.768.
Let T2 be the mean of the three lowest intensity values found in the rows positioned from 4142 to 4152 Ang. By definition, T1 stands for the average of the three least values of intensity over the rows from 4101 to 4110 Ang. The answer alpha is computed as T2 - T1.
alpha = 0.006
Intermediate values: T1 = 1.91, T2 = 1.92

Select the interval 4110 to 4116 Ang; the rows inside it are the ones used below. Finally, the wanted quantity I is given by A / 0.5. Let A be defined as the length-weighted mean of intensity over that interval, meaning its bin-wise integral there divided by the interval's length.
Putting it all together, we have 4.22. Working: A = 2.11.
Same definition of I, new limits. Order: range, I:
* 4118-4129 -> 4.11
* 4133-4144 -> 4.21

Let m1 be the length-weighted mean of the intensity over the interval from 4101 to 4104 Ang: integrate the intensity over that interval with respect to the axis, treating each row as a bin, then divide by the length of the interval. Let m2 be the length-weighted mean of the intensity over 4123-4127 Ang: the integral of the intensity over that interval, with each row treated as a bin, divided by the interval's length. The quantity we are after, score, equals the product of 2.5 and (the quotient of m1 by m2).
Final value 2.3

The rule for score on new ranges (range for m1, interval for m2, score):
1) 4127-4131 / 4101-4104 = 2.6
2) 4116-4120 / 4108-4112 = 2.6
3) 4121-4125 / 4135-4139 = 2.2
